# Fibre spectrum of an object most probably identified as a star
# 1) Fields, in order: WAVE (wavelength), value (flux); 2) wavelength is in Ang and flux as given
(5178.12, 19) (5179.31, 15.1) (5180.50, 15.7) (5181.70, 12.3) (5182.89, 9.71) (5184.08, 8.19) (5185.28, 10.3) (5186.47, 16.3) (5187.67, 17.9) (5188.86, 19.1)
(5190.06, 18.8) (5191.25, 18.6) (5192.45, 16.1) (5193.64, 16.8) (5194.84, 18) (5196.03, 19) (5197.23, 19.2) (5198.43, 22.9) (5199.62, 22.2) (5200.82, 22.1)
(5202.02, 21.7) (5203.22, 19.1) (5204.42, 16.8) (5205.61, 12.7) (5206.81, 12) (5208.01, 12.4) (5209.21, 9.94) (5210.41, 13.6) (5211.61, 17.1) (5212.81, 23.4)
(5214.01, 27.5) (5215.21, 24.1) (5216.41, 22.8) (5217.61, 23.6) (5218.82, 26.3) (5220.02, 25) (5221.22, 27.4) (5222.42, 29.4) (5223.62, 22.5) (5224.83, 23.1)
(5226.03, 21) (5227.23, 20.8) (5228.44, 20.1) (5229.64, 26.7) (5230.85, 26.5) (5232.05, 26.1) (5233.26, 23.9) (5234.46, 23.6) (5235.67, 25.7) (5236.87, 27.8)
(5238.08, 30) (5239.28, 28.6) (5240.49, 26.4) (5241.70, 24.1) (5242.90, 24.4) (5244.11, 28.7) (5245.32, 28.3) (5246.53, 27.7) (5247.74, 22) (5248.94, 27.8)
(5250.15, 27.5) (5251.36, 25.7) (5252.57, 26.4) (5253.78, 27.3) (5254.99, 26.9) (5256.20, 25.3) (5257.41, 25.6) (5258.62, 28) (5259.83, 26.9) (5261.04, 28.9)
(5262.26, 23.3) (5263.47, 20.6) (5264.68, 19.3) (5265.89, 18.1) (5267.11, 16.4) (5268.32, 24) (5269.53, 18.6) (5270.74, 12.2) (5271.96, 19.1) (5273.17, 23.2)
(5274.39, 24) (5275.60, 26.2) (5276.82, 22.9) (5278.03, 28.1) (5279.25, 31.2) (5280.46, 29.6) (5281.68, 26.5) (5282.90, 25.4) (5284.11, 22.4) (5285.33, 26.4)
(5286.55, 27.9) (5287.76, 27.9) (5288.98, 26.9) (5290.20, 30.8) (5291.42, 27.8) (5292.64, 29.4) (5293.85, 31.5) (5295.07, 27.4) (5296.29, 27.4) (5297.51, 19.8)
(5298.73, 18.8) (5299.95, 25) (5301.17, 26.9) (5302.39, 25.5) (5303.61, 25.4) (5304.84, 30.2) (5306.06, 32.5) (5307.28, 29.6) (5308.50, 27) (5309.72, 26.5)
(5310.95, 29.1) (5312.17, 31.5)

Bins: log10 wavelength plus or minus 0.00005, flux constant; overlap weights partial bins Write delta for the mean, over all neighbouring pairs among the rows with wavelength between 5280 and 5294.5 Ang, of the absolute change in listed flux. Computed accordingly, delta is 2.21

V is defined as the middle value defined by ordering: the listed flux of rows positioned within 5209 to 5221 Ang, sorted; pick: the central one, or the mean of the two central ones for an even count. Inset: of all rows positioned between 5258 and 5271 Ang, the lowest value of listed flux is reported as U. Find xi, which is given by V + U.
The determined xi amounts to 36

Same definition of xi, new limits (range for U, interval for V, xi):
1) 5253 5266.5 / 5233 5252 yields 45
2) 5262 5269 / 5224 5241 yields 42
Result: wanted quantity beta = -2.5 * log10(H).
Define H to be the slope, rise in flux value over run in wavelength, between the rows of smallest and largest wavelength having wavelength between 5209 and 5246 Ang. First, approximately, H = 0.5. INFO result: 0.73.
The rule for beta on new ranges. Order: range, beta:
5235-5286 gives 4.63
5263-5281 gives 0.69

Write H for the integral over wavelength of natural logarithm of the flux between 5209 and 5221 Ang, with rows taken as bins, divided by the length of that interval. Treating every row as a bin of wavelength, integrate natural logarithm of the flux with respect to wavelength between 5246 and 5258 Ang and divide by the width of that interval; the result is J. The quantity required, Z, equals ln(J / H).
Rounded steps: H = 3.05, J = 3.27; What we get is 0.07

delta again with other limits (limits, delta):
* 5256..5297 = 2.83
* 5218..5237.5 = 2.01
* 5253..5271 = 2.84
